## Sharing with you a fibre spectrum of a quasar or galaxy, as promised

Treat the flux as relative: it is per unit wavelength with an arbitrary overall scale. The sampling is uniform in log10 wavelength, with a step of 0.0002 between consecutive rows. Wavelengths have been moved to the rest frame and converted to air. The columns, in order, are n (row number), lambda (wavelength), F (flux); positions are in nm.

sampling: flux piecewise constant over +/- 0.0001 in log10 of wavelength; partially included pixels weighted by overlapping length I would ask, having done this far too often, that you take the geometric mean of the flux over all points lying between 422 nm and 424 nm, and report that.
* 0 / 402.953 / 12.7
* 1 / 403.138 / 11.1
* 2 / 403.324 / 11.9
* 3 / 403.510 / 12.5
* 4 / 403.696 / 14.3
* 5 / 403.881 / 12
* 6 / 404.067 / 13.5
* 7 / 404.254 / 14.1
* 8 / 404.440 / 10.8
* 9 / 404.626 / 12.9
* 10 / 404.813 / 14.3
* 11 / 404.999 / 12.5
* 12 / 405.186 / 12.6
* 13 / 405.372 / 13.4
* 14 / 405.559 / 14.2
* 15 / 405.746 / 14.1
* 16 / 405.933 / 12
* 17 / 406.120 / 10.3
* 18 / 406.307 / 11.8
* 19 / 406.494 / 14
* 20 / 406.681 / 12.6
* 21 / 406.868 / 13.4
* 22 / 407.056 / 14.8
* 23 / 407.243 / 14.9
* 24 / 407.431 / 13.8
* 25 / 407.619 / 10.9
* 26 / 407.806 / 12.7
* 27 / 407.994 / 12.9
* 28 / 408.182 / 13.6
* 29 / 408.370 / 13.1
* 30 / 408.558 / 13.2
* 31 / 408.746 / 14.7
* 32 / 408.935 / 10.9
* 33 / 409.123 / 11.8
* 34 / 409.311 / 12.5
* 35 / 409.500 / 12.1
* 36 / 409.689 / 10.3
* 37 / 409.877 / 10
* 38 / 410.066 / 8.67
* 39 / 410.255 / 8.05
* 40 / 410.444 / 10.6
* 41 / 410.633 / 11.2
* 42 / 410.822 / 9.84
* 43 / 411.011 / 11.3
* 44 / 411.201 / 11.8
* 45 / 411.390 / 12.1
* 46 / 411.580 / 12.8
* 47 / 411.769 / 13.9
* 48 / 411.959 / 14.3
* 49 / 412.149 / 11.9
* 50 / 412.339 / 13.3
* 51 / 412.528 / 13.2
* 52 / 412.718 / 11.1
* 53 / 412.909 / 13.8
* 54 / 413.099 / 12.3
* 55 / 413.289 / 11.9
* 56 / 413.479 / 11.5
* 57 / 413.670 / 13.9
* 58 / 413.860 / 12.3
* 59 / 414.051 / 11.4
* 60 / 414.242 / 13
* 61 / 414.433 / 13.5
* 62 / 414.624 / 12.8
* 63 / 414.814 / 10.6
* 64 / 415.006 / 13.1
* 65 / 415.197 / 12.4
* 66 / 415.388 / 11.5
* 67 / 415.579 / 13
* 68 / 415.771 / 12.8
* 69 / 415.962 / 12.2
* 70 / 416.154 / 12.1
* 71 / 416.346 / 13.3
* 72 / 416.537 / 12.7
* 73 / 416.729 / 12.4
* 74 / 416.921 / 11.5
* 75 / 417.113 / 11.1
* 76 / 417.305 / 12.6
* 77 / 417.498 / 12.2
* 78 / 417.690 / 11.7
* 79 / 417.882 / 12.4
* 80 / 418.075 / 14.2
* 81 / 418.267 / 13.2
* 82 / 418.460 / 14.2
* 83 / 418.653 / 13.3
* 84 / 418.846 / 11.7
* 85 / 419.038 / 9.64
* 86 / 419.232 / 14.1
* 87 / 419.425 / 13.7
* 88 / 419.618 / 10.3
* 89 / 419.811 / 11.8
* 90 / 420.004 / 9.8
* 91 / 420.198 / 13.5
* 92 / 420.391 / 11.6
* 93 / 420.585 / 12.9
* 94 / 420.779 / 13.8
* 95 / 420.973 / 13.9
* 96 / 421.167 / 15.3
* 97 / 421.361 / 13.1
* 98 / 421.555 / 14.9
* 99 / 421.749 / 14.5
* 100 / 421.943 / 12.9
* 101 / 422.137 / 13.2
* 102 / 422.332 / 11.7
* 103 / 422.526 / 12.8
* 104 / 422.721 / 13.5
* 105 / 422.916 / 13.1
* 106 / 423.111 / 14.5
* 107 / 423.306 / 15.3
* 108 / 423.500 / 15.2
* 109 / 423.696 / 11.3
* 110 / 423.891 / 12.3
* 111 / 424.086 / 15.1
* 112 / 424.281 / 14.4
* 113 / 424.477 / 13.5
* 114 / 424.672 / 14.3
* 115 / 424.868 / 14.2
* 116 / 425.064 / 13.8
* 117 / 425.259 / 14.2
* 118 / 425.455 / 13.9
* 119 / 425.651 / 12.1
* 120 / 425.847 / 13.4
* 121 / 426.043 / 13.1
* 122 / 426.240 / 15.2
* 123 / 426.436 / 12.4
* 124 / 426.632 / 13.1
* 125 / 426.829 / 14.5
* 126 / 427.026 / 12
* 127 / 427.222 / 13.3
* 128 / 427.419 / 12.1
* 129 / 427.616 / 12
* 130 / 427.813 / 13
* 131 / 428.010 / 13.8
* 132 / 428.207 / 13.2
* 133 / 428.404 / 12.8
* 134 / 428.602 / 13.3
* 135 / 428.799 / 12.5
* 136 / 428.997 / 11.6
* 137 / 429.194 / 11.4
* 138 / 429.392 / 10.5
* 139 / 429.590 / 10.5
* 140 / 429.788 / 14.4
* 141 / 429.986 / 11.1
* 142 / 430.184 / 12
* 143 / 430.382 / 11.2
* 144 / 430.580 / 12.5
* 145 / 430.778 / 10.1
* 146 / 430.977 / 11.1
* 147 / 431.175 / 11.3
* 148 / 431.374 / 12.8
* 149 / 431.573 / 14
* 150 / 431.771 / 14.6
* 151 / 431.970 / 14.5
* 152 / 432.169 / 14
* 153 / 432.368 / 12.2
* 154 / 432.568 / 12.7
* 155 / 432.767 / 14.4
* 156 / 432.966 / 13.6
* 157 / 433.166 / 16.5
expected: 13.2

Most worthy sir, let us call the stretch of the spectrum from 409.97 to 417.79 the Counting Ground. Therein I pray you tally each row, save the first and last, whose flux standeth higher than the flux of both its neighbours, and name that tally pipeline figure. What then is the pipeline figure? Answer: 10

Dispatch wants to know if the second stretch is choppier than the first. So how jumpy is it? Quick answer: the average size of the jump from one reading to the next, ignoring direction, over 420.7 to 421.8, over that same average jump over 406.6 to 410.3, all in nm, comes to 1.07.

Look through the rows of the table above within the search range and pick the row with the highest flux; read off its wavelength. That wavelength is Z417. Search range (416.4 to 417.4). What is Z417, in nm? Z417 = 416.537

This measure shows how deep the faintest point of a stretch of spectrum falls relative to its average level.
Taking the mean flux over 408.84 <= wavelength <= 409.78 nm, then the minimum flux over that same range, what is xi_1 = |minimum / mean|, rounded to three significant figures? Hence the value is 0.894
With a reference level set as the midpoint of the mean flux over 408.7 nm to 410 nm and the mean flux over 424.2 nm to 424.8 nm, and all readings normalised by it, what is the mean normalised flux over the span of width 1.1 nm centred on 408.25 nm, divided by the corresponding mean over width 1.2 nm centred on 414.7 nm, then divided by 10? 0.106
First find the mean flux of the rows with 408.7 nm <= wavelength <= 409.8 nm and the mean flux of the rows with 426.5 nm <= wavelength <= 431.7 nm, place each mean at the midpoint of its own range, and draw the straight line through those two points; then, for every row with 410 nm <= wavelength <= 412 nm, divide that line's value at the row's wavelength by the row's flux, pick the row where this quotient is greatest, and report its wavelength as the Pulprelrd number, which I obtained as 410.255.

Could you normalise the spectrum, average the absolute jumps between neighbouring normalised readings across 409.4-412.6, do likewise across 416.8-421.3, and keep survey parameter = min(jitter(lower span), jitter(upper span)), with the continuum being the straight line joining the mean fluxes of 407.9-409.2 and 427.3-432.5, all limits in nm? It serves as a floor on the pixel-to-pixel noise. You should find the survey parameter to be 0.082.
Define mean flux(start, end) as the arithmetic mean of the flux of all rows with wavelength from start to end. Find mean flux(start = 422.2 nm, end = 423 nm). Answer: 12.78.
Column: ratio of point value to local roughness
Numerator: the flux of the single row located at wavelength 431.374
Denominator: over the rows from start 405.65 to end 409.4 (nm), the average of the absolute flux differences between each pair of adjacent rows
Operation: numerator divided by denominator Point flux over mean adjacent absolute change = 9.6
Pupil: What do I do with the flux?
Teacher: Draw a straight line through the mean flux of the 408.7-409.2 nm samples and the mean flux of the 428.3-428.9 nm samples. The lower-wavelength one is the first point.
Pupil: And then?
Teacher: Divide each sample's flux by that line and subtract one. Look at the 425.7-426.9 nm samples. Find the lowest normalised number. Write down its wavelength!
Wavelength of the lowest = 426.436 nm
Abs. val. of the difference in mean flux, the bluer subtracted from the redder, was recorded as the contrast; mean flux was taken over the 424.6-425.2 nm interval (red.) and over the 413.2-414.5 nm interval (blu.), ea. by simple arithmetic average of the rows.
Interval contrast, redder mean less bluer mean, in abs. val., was 1.6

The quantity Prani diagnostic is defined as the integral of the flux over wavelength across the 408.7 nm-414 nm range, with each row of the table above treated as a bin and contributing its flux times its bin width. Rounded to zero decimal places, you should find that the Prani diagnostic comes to 63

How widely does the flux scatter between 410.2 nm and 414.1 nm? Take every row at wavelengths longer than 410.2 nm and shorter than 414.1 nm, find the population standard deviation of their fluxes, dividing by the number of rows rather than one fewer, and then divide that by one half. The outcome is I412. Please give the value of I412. 2.91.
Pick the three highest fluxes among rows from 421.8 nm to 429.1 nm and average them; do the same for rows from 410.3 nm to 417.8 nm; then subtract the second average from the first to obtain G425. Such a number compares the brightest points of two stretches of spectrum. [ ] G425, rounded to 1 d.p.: 1.2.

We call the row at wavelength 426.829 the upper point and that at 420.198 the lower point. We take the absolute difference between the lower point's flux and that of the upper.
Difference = 1.0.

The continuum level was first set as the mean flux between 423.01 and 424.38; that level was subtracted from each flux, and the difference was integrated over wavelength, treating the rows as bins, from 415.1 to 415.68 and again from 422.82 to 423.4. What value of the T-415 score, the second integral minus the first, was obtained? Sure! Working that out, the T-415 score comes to 1.2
